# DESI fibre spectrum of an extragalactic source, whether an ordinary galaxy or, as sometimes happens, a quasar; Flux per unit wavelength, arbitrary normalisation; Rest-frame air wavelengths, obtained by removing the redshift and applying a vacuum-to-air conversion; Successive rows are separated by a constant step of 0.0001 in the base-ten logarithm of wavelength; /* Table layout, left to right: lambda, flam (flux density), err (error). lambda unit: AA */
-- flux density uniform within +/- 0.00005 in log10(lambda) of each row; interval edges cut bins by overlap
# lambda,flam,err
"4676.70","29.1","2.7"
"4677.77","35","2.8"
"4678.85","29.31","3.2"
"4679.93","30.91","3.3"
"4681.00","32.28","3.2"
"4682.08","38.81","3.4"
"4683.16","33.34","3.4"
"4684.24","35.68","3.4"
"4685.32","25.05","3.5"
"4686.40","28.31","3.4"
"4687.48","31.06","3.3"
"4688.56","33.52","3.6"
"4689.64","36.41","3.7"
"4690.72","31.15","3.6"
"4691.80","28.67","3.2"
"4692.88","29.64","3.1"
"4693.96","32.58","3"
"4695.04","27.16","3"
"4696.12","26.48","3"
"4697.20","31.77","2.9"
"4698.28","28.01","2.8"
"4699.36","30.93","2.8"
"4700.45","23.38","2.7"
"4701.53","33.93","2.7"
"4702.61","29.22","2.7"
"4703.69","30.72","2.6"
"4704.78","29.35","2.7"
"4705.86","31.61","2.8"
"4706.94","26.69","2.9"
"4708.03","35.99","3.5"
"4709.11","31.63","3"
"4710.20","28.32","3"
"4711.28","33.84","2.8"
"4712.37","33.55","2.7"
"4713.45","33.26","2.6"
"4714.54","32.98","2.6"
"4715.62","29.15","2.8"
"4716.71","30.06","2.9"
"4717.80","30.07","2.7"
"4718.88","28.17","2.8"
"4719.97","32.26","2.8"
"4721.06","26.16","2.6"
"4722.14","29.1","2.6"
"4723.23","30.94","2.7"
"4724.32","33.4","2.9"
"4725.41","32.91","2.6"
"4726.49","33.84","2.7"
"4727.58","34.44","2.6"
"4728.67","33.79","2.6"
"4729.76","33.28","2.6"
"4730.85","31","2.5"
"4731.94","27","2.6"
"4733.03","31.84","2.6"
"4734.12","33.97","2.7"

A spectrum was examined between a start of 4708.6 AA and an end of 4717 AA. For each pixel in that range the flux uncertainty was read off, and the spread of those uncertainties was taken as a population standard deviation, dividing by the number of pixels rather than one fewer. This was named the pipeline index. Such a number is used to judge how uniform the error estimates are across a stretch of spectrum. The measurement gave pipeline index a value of 0.15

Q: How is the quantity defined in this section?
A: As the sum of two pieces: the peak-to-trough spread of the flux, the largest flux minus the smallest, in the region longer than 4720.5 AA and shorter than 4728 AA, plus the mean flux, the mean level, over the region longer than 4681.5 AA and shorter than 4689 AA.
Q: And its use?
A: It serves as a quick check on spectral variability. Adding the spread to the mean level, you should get 40.5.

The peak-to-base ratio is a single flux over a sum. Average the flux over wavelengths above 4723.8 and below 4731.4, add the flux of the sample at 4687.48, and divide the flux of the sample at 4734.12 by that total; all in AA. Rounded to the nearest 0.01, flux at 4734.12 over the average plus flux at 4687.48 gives 0.53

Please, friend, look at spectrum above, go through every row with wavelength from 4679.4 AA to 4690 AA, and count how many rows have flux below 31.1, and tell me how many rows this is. 4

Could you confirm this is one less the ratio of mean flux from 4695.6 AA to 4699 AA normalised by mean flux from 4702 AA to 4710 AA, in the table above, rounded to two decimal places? 0.06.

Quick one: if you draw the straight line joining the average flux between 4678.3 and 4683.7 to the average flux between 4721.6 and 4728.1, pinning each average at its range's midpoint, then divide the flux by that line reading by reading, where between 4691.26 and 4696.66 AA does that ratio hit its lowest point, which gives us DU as 4696.12 AA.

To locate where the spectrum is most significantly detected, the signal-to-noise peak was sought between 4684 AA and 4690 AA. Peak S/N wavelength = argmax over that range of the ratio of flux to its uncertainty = 4684.24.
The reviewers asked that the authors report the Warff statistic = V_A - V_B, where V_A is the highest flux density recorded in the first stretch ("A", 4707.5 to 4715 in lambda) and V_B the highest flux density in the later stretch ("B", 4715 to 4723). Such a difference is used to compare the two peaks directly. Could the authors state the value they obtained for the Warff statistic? 3.7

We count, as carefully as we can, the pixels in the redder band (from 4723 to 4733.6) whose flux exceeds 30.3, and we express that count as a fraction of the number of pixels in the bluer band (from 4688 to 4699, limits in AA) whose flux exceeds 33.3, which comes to 4.5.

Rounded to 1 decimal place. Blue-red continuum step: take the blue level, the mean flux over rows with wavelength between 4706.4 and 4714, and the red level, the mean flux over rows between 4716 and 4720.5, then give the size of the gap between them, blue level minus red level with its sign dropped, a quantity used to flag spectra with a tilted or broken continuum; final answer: 1.8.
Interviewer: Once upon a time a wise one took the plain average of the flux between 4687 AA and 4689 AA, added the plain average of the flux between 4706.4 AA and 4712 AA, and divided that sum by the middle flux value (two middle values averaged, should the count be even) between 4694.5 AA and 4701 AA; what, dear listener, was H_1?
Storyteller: 2.31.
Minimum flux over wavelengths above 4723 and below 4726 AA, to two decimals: 30.94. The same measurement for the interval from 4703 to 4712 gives 26.69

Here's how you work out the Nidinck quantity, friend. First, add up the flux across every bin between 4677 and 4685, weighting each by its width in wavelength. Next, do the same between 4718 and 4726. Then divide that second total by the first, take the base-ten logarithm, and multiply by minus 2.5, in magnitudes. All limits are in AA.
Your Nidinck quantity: 0.10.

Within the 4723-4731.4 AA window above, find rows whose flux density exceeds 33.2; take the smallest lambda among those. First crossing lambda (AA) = 4724.32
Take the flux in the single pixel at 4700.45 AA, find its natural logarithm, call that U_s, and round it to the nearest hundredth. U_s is 3.15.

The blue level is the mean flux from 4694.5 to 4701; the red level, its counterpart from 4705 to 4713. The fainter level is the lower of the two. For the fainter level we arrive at 28.0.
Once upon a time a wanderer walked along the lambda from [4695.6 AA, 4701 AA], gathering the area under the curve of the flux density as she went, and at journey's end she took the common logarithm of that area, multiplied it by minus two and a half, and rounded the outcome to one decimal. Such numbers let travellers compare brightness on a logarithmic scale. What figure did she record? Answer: -5.5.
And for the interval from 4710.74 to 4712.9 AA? -4.7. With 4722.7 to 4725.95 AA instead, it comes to -5.1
